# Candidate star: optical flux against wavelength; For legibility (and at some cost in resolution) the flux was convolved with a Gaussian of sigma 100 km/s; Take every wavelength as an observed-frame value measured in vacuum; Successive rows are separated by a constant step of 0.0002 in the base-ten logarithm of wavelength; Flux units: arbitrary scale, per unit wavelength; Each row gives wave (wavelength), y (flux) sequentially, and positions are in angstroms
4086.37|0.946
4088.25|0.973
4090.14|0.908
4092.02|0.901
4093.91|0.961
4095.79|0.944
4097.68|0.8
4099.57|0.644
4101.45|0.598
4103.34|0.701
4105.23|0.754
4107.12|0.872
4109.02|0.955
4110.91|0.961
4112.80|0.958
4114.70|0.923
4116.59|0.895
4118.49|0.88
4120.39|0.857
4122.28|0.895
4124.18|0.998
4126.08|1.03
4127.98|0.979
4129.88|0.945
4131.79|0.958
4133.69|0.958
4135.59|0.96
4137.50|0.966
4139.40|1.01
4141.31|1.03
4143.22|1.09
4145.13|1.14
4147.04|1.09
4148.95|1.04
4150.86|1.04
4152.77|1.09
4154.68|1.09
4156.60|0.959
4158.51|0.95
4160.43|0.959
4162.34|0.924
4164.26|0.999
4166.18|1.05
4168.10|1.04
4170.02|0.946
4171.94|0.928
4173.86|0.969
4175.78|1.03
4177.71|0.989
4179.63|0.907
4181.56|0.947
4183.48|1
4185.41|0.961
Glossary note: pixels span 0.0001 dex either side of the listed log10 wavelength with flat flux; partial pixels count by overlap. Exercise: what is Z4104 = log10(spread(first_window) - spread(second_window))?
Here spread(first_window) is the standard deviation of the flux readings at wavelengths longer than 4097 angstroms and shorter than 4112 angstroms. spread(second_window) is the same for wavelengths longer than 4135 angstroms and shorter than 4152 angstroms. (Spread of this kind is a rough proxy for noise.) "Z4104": -1.1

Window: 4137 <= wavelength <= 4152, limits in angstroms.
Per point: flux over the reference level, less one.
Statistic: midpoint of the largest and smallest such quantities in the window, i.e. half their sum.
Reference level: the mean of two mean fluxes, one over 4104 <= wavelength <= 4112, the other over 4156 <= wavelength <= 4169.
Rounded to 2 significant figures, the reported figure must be 0.13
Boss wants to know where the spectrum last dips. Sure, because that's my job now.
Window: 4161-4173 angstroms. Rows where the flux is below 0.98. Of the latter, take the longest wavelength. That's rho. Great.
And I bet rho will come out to 4171.94 angstroms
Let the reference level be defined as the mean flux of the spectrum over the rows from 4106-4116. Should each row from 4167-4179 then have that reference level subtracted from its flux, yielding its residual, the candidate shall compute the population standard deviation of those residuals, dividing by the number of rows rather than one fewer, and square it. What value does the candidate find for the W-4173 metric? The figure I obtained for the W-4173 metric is 0.0017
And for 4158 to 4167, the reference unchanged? 0.0019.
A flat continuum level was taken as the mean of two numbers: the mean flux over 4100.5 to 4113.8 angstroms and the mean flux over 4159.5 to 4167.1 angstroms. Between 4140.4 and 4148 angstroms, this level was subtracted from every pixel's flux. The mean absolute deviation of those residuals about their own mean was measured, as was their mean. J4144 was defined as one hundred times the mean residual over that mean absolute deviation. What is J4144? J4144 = 632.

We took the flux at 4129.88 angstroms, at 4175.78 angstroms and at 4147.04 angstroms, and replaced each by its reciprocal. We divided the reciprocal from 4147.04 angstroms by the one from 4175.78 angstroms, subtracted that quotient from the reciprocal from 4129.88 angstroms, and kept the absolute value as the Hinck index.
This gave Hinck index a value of 0.11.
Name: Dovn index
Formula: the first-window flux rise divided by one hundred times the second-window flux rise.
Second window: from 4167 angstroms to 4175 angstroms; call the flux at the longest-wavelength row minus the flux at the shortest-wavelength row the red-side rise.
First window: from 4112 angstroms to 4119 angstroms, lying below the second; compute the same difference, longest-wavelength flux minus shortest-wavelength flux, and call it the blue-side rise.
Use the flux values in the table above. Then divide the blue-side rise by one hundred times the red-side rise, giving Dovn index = 0.011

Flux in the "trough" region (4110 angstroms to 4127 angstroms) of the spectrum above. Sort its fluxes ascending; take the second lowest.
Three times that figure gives 2.6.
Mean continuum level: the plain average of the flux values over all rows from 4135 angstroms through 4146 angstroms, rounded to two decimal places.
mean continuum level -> 1.03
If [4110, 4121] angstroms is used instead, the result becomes 0.91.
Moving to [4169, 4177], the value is 0.97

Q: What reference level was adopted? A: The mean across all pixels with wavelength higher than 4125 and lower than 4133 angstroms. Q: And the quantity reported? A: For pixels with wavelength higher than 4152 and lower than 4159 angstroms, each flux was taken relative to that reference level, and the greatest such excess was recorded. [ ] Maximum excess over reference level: 0.11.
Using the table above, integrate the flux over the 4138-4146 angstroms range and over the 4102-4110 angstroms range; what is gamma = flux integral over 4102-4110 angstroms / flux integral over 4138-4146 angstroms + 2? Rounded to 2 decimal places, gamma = 2.76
